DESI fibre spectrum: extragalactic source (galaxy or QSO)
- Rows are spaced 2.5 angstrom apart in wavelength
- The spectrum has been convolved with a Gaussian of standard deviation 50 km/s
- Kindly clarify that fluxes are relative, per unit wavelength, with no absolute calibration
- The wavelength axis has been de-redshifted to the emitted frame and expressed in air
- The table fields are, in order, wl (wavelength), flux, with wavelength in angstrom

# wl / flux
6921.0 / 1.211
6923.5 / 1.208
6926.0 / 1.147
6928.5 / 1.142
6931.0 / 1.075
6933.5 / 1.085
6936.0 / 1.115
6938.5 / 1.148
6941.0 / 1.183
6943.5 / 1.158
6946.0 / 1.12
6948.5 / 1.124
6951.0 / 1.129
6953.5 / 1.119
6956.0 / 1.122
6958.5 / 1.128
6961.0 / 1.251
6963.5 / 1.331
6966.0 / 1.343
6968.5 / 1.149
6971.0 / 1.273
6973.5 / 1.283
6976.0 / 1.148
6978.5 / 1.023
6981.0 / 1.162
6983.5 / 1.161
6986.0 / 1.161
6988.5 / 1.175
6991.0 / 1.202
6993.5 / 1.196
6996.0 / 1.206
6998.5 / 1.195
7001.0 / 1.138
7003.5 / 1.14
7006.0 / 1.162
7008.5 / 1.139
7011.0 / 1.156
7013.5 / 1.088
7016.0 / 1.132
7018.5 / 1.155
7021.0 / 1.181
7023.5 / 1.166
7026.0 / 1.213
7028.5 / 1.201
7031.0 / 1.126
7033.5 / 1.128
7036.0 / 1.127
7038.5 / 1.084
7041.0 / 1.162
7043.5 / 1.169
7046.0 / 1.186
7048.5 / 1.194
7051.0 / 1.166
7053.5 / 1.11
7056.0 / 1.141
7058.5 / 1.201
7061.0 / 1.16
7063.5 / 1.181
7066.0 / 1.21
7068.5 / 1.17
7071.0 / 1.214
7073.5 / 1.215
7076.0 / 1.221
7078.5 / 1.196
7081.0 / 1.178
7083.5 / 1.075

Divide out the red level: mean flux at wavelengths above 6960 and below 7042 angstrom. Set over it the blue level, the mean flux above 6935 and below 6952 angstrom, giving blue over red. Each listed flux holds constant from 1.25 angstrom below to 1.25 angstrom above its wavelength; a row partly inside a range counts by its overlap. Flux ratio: 0.97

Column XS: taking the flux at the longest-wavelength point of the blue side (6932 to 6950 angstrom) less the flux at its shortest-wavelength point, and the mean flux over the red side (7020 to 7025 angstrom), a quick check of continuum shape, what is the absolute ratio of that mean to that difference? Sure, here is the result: 30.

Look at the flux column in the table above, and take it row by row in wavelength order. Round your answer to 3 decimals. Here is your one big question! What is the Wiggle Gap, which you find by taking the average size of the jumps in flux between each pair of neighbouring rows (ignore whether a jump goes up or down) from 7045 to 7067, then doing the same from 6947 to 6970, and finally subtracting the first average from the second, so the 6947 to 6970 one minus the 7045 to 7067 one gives 0.020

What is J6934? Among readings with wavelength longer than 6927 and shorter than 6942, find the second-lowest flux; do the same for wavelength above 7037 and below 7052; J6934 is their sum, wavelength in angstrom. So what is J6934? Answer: 2.25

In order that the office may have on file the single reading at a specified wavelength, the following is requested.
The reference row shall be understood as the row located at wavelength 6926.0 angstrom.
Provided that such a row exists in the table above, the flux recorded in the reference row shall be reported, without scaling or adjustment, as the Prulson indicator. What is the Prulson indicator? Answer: 1.147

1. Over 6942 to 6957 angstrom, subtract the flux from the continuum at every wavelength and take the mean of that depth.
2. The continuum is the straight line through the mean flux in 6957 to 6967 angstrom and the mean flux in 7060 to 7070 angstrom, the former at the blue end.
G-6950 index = 0.14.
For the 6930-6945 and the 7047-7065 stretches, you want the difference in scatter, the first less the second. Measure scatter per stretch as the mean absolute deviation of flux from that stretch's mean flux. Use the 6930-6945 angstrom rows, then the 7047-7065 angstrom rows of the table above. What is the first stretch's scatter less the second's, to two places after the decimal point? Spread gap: 0.01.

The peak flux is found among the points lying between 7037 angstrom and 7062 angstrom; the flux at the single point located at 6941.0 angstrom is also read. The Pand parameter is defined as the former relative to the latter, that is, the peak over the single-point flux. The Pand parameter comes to 1.02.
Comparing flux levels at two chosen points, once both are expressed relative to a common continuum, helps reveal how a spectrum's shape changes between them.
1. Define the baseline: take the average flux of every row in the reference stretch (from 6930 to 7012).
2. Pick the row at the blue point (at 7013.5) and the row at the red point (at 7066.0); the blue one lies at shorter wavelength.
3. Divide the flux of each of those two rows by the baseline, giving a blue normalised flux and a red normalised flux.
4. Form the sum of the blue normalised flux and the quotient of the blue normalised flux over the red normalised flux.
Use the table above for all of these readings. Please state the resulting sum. 1.83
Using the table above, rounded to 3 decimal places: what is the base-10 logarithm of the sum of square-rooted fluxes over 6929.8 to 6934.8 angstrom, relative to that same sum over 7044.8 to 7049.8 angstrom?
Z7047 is -0.021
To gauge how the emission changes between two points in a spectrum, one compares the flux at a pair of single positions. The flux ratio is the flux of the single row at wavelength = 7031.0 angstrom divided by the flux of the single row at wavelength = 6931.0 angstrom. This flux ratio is 1.05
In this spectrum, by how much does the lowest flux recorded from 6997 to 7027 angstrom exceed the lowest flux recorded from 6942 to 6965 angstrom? -0.03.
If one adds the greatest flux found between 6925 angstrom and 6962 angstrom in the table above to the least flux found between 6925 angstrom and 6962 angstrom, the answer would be 2.33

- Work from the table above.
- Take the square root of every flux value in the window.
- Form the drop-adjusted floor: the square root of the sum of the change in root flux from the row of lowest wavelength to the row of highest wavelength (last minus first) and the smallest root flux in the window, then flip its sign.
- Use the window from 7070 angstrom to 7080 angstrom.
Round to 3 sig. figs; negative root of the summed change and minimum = -1.04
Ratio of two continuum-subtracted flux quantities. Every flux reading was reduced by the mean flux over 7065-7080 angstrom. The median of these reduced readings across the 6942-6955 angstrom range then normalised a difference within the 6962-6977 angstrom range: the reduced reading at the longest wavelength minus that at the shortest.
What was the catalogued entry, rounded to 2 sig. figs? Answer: 2.3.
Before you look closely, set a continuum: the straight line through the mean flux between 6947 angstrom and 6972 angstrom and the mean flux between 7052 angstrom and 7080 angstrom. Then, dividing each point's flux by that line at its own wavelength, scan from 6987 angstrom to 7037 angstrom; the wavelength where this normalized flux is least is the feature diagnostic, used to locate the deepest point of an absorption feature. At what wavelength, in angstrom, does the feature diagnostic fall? 7013.5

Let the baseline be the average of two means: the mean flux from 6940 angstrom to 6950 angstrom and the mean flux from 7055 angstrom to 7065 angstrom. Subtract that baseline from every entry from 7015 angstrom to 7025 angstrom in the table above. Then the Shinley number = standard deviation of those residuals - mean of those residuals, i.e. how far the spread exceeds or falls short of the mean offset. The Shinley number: 0.02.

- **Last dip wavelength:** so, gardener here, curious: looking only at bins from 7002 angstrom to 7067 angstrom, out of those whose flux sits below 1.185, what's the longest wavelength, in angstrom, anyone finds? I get 7063.5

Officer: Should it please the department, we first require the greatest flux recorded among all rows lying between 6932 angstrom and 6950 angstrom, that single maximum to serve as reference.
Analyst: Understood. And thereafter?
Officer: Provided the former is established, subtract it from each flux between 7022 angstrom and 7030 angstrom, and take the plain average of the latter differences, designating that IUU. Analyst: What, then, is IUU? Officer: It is 0.01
